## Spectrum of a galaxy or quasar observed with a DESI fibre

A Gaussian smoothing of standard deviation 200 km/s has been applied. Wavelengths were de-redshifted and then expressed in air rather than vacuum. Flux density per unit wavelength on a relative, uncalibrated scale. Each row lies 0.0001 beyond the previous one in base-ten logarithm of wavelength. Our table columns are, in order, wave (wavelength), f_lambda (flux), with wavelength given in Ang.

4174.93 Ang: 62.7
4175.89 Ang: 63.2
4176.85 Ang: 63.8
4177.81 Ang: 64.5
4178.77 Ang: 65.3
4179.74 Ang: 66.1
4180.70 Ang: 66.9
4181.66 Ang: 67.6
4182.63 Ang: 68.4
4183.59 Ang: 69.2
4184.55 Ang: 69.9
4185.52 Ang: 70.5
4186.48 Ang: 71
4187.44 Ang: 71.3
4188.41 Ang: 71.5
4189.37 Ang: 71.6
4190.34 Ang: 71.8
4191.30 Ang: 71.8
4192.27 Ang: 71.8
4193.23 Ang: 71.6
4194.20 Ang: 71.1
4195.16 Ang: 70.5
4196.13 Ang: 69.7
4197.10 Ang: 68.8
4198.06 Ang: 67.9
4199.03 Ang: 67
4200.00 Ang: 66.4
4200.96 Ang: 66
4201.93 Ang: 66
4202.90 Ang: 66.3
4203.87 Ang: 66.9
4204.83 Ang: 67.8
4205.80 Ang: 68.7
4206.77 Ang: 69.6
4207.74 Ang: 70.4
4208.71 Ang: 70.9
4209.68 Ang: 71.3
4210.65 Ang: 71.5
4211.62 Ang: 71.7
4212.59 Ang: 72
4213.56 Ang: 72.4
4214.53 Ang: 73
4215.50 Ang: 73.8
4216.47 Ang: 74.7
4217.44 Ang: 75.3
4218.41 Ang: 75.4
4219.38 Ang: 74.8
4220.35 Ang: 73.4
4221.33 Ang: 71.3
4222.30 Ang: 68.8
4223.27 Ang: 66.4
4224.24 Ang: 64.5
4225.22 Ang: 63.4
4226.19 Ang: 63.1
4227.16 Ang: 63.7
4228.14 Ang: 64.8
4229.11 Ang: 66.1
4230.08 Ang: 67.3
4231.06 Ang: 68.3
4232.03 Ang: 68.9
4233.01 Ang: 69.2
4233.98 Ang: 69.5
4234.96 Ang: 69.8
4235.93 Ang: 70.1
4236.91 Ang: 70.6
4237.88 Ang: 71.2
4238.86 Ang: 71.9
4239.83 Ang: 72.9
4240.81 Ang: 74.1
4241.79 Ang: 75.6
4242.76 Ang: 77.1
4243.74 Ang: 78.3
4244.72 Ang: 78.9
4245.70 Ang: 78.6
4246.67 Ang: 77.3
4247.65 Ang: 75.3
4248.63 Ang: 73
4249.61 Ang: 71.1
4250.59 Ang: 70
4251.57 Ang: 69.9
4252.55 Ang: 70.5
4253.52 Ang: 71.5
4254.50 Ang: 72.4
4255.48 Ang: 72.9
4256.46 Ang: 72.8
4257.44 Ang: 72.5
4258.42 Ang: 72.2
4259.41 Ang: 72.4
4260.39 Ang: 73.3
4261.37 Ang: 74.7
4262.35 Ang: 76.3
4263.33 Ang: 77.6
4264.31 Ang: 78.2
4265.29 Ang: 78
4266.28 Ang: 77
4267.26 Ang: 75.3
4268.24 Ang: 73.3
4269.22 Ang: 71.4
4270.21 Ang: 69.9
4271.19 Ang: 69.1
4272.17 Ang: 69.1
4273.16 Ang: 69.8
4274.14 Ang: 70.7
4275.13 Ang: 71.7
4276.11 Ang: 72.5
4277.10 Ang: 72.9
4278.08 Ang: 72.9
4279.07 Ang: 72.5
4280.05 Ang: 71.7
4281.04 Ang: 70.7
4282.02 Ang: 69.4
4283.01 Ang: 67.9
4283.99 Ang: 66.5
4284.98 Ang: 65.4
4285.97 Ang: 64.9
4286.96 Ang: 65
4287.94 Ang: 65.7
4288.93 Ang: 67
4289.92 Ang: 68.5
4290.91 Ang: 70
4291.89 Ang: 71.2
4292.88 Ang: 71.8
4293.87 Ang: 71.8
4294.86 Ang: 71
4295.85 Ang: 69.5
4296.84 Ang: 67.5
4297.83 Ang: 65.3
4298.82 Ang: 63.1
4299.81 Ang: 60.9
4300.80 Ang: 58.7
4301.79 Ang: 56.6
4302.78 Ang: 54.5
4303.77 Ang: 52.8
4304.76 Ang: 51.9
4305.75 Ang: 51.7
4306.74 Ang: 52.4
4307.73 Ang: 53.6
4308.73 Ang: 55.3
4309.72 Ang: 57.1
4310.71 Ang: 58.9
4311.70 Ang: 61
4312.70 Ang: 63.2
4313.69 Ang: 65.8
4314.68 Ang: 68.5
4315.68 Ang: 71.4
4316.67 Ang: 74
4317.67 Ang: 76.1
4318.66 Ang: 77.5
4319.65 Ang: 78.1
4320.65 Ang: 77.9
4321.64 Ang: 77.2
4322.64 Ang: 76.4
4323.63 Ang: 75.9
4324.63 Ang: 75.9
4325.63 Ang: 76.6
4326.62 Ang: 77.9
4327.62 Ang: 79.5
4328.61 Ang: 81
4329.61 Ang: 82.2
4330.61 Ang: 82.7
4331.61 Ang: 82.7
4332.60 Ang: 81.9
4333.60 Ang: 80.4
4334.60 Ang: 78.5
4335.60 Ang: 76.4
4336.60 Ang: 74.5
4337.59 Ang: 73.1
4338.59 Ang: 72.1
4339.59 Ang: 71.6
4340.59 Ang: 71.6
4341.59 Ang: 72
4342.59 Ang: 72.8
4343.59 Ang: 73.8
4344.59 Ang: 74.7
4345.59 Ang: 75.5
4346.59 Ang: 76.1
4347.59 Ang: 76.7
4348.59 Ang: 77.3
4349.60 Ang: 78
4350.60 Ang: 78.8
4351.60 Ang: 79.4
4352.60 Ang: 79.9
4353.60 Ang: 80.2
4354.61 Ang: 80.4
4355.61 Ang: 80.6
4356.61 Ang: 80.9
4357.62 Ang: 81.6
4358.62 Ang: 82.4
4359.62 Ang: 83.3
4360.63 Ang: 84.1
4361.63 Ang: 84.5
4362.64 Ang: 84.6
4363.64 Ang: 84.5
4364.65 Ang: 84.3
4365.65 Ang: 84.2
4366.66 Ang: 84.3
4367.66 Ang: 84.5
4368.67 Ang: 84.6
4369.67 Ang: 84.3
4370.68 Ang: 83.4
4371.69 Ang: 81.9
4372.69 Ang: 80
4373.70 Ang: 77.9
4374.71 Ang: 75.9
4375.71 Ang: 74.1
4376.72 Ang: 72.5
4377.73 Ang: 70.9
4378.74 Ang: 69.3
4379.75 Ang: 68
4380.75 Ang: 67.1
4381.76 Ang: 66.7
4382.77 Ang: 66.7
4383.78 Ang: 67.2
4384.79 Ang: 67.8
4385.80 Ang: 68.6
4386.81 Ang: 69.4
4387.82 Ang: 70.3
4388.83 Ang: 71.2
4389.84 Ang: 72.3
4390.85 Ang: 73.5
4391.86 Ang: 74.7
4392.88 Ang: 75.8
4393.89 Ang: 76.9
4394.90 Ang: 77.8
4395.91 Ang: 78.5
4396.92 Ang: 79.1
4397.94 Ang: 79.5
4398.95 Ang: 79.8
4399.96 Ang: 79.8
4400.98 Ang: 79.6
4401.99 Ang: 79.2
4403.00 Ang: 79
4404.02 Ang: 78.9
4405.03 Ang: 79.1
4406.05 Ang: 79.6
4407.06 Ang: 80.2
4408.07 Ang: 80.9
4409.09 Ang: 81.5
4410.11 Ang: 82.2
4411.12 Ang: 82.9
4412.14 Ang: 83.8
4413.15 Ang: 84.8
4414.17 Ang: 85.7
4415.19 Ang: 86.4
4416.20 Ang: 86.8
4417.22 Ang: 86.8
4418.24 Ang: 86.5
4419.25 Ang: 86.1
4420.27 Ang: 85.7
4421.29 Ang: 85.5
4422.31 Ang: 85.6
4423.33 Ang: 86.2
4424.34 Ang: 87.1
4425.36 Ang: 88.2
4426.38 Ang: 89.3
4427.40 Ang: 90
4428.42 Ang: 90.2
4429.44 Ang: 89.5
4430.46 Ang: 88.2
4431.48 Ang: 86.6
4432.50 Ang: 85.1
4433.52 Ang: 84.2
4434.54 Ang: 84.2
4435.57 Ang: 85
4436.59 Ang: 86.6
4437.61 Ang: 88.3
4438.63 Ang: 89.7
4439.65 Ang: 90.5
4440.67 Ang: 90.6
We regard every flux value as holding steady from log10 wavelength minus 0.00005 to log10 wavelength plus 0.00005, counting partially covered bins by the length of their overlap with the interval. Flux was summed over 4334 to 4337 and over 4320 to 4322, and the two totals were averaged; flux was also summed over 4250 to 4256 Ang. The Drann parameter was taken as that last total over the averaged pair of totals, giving 2.2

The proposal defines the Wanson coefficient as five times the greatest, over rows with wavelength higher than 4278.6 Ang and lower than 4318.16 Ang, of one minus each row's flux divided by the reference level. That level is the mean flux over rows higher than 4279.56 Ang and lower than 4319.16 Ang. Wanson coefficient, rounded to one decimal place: 1.0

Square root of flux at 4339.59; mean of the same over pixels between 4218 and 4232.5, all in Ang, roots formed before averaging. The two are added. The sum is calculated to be 16.7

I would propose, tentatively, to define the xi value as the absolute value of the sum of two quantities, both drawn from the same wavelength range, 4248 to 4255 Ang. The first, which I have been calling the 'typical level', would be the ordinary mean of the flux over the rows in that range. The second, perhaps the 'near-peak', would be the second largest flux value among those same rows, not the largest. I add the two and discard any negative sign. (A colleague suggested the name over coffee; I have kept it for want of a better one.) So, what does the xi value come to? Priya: 144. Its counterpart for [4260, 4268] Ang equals 154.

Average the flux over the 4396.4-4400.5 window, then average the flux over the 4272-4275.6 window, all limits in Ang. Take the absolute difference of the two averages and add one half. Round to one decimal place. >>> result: 9.7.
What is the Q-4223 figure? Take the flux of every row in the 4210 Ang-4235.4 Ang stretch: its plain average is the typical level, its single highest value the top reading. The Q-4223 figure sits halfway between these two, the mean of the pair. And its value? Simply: 73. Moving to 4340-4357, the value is 79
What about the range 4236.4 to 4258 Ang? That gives 76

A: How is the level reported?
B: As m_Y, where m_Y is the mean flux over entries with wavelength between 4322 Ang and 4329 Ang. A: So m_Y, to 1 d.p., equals 77.6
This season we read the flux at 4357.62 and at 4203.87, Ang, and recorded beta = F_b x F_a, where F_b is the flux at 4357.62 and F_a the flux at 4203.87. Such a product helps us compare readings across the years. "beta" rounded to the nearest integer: 5459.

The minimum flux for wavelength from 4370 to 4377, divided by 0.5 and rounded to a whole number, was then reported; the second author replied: 145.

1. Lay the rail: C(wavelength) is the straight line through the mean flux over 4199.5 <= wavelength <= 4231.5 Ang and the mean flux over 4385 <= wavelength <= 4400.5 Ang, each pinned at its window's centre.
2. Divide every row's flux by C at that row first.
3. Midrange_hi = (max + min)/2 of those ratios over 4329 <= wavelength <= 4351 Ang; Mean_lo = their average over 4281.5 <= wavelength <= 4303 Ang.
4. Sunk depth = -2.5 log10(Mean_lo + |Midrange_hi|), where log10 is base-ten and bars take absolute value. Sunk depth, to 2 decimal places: -0.74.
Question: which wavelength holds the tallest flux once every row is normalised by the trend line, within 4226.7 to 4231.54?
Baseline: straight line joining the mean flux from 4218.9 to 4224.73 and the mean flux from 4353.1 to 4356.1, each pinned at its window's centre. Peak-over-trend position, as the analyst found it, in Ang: 4231.06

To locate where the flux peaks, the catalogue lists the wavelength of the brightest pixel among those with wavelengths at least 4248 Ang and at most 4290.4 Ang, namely 4264.31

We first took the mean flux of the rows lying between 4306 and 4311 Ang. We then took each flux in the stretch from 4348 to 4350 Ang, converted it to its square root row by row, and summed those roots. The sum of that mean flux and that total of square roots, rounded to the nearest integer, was 73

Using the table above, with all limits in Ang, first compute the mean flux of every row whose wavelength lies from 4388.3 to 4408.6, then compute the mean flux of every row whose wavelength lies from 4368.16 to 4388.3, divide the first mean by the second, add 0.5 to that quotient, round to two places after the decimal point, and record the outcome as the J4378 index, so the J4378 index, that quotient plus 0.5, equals 1.56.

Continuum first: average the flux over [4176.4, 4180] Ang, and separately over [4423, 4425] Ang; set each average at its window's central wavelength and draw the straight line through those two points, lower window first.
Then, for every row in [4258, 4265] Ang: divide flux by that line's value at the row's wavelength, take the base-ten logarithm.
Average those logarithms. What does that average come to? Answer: 0.016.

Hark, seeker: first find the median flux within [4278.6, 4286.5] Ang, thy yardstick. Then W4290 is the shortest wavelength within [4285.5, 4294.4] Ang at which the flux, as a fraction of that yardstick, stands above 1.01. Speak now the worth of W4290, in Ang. 4290.91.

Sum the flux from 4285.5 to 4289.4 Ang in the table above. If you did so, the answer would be 263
